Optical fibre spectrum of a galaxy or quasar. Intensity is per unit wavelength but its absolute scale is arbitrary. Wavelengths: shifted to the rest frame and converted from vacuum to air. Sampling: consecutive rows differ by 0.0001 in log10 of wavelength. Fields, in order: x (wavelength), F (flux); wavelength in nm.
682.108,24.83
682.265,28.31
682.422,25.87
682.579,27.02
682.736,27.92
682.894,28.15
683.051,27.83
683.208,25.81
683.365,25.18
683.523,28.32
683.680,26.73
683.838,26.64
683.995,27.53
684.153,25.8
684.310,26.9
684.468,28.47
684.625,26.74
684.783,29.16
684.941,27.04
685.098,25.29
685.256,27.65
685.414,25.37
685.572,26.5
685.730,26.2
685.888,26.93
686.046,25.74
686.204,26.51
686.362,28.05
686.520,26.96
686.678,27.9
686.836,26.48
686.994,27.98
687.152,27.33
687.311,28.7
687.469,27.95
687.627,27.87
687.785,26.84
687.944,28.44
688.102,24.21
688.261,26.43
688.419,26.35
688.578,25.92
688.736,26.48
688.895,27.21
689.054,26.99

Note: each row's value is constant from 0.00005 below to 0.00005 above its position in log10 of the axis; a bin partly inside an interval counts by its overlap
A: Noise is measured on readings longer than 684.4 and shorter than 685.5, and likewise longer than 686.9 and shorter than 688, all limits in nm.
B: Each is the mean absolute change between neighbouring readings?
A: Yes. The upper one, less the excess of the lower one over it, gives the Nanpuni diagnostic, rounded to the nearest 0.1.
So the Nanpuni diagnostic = -0.3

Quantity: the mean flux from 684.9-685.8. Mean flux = 26.3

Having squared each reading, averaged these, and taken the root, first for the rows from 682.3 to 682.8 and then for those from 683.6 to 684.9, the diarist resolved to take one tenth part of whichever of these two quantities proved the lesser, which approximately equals 2.69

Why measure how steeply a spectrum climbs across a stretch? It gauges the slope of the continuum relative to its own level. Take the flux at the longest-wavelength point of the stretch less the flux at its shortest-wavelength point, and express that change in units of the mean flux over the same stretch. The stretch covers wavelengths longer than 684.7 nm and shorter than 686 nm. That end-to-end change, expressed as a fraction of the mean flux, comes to -0.08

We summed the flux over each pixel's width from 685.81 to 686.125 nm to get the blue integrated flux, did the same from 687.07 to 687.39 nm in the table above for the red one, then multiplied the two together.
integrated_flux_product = 74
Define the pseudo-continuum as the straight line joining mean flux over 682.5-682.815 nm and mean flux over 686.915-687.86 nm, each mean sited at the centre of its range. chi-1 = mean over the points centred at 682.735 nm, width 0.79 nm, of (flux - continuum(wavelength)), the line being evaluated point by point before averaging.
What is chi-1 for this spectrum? -0.1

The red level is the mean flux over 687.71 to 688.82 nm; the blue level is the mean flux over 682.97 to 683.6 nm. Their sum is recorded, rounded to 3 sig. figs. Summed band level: 53.2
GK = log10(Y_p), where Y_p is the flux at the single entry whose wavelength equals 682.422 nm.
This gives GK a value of 1.41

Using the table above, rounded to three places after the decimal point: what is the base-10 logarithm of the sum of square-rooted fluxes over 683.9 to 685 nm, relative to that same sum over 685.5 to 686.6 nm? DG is 0.005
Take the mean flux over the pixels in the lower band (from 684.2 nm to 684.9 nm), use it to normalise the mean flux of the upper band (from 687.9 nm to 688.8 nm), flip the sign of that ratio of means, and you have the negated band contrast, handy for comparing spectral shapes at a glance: -0.95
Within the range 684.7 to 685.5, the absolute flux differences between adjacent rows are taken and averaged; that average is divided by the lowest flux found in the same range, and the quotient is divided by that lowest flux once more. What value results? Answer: 0.0033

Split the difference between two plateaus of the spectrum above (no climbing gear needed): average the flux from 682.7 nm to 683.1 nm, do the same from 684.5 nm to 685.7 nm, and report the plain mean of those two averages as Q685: 27.4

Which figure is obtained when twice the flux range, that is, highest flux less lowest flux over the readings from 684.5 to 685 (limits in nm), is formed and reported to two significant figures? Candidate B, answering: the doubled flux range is 4.8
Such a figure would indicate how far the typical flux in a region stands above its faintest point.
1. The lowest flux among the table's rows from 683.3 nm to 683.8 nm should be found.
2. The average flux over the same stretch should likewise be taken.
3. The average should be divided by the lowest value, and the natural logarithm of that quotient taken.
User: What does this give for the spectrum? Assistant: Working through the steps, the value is 0.060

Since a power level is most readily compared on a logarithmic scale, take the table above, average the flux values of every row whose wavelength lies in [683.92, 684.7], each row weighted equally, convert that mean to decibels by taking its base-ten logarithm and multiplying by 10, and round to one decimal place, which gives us 14.3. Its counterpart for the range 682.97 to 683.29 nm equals 14.3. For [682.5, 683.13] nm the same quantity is 14.4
